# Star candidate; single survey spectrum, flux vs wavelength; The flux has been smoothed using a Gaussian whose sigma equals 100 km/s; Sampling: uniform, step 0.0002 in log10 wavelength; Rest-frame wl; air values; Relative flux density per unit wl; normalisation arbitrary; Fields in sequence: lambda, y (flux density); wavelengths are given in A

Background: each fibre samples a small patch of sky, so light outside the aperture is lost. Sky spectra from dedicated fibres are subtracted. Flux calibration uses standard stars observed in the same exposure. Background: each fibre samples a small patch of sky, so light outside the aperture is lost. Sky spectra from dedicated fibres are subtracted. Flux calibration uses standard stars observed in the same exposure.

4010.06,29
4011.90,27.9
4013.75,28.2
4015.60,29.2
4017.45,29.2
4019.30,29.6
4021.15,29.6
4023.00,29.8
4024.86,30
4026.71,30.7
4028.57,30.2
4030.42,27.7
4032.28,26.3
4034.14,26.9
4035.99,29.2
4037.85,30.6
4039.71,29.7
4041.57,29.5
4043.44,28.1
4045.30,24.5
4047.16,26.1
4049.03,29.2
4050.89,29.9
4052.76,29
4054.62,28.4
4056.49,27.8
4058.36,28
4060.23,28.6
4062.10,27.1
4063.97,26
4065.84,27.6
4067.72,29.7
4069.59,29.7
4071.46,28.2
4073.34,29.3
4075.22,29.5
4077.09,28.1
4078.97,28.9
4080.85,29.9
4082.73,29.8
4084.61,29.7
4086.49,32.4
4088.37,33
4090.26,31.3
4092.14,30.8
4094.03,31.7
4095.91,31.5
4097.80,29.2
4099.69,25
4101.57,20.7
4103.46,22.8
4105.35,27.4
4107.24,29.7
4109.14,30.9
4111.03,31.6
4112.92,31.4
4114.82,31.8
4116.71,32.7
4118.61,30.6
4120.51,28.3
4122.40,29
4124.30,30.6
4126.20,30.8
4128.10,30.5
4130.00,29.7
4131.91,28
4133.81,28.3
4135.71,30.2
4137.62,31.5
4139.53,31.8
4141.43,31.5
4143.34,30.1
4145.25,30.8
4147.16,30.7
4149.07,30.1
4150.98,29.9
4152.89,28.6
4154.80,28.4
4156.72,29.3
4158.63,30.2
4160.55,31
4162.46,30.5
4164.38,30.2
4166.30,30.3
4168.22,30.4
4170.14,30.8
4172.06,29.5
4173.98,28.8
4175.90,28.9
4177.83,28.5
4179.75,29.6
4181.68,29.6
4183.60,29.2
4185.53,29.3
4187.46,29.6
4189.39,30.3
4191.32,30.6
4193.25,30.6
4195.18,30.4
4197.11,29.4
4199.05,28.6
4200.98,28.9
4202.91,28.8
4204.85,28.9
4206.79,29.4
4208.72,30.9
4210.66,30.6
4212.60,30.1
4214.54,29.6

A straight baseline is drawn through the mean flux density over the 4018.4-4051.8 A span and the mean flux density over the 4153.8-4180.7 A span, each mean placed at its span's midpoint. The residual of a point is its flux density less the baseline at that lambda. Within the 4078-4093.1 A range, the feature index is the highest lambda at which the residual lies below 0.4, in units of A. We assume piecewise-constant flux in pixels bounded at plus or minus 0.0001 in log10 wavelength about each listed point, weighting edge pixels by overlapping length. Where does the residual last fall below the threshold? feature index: 4078.97 A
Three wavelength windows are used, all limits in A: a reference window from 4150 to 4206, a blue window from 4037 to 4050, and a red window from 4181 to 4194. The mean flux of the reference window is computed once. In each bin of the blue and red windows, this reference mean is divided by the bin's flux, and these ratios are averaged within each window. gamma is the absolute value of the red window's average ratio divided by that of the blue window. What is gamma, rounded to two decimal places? 0.94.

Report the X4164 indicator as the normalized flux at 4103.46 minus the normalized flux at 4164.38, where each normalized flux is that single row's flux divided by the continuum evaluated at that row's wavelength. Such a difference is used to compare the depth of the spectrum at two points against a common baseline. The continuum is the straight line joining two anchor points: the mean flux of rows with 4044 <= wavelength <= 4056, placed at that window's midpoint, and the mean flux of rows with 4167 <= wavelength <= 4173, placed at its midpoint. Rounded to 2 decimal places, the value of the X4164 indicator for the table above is -0.21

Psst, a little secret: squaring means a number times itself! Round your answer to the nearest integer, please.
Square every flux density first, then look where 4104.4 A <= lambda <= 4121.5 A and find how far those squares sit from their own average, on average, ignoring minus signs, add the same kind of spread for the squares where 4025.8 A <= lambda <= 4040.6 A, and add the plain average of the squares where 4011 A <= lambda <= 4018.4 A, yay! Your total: 984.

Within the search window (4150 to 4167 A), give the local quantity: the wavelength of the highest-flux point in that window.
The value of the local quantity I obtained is 4160.55 A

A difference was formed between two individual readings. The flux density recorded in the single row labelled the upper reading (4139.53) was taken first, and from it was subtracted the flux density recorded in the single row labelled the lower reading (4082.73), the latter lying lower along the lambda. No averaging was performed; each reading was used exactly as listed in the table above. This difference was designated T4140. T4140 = 2.0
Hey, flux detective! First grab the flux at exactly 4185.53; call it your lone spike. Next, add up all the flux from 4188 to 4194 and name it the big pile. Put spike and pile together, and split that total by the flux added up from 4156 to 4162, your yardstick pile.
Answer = 1.33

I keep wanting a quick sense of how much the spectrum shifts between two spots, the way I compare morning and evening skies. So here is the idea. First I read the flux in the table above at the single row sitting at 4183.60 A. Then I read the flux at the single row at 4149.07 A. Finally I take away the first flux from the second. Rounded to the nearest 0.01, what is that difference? 0.90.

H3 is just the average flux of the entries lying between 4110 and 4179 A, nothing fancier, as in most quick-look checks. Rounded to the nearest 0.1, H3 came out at 30.1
